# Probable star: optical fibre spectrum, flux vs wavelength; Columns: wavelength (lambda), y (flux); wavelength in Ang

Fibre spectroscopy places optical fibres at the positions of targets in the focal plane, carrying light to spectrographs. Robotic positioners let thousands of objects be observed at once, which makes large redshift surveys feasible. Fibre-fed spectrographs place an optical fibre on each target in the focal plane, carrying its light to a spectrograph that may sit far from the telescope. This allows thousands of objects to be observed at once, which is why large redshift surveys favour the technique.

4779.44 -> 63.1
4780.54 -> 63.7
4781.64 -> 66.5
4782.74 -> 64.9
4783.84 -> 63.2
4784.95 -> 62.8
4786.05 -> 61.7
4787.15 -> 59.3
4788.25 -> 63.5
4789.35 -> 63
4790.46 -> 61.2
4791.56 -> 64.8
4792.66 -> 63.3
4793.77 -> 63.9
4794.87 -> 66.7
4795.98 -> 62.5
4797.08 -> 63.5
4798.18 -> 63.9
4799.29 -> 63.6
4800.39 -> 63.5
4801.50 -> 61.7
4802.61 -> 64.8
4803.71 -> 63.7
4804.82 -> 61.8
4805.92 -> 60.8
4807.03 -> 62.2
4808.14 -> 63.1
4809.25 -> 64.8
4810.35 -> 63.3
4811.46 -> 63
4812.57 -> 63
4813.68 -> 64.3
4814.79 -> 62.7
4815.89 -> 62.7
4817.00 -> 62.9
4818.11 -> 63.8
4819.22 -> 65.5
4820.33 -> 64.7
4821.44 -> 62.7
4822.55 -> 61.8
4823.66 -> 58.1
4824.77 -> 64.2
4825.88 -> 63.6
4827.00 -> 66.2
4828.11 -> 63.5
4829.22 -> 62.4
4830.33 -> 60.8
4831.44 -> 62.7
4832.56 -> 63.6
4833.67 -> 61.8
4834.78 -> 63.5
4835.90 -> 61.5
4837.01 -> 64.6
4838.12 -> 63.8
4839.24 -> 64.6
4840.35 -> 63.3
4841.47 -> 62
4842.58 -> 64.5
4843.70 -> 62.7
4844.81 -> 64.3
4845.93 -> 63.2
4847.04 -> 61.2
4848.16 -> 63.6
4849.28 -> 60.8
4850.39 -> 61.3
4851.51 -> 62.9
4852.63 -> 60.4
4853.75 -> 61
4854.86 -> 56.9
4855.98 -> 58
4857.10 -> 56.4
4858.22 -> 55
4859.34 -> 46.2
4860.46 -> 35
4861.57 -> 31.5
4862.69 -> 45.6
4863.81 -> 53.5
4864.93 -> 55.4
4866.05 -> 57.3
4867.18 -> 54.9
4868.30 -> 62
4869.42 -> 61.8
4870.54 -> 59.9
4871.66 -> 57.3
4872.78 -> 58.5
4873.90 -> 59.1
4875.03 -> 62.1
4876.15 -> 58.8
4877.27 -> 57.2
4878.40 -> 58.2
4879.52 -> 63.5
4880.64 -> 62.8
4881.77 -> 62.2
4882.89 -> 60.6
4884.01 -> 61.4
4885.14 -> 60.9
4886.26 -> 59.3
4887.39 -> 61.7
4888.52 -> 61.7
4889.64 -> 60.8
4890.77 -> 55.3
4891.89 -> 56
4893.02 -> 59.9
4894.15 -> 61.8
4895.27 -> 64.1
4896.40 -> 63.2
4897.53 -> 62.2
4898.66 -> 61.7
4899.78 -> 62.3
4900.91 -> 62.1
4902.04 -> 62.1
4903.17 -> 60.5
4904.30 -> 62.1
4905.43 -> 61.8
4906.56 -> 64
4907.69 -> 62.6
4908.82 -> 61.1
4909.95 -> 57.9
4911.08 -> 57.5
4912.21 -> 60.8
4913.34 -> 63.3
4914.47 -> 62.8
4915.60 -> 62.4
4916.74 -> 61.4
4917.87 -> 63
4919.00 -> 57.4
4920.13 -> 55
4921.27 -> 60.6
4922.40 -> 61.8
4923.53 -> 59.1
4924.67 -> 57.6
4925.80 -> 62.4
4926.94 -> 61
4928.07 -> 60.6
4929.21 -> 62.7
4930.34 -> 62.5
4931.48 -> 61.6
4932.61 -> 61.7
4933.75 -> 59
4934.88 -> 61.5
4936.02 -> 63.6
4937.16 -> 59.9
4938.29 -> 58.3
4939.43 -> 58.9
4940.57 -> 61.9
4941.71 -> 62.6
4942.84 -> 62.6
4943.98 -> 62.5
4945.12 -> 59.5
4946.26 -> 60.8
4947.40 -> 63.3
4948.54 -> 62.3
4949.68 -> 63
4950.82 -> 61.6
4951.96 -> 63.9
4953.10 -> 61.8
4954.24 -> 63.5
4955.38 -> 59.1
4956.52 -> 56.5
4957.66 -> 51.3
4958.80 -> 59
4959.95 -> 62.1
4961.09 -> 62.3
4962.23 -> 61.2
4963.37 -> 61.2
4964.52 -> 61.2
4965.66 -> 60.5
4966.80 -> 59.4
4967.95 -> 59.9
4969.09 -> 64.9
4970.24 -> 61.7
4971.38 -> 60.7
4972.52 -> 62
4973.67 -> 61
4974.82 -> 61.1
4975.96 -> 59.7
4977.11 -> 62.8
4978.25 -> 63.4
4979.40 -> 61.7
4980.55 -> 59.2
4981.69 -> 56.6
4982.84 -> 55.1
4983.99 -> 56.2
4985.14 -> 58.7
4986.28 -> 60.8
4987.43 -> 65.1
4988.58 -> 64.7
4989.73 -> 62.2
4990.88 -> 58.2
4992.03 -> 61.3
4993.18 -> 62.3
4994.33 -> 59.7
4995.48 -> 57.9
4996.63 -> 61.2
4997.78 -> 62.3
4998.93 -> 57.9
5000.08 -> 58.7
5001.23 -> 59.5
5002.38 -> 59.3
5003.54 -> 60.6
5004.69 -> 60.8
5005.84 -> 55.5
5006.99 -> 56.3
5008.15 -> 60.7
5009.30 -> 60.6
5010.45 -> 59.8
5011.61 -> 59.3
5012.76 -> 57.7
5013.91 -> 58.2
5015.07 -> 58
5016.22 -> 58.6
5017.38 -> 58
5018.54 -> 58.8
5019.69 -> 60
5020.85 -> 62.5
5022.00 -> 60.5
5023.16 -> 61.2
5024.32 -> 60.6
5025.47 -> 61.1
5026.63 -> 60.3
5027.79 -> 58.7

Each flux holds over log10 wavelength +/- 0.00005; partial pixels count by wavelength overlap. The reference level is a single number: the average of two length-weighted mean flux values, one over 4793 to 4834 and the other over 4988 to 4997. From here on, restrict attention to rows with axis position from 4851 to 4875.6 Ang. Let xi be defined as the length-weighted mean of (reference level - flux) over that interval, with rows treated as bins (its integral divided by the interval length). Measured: 7.0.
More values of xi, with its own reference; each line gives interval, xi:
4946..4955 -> -0.5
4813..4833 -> -1.1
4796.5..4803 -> -1.4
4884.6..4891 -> 1.9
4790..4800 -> -1.7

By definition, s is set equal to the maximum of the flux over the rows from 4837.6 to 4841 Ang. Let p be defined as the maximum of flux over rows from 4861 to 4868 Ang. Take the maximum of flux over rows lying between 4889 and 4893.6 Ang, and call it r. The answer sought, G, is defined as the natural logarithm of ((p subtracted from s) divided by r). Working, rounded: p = 57.3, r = 60.8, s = 64.6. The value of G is -2.1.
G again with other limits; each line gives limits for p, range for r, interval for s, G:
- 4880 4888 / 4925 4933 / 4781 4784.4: -2.8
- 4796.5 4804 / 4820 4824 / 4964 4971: -6.5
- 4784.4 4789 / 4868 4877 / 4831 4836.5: -6.4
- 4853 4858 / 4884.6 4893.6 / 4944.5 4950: -3.3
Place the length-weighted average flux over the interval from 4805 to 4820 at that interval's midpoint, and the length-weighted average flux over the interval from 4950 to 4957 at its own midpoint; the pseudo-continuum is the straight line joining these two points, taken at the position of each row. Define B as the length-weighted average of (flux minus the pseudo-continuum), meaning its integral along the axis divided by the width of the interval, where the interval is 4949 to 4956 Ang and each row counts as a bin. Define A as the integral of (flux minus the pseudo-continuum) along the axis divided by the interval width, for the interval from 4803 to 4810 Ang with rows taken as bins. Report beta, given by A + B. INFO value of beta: 0.3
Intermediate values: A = -0.5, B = 0.9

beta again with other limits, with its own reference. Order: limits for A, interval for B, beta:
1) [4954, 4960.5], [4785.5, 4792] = -4.2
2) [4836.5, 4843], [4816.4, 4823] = 1.4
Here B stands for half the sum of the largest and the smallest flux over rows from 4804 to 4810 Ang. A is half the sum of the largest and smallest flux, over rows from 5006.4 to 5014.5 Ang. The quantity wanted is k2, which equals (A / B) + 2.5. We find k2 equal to 3.43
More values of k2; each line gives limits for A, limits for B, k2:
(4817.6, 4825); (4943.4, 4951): 3.51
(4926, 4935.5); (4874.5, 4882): 3.51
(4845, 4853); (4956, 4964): 3.59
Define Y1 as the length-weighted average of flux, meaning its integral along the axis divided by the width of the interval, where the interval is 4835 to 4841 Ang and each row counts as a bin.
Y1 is 63.5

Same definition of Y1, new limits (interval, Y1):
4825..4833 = 63.2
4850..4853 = 61.5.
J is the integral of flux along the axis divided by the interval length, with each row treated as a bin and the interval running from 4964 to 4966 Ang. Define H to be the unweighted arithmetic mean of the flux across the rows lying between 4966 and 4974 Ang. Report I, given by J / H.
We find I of 0.99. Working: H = 61.4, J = 61.0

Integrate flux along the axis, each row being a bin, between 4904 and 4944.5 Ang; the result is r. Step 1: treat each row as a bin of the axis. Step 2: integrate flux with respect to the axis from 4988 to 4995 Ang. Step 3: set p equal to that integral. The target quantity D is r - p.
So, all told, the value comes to 2041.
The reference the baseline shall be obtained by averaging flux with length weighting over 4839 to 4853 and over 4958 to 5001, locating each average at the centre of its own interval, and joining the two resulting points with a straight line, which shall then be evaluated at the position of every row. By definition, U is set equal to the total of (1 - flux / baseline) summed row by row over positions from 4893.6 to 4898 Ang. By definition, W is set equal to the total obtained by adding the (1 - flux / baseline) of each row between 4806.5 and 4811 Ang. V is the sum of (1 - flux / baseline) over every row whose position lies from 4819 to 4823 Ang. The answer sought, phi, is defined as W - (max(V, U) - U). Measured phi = -0.03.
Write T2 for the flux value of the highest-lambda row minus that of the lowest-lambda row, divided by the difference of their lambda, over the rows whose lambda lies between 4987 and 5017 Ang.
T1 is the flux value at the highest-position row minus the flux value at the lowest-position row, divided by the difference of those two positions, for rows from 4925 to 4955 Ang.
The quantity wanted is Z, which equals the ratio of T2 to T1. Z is -5.8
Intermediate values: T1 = 0.04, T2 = -0.23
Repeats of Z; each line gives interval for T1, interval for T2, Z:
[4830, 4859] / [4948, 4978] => -0.1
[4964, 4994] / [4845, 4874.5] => -3.8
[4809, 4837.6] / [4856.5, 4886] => -22.3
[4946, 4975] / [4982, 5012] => 13.9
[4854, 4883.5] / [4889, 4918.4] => 0.6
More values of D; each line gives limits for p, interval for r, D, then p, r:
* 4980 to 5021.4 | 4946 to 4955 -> -1901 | 2464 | 563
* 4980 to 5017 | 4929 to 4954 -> -659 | 2200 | 1541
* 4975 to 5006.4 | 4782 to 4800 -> -747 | 1886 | 1139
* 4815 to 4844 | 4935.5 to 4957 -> -512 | 1831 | 1319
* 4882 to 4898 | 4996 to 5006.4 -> -351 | 971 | 619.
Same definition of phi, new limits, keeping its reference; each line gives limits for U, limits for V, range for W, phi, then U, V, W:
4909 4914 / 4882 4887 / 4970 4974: -0.04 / 0.11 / 0.10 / -0.04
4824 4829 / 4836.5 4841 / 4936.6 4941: 0.09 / -0.09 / -0.08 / 0.10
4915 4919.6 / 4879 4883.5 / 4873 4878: 0.19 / 0.03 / -0.01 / 0.19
